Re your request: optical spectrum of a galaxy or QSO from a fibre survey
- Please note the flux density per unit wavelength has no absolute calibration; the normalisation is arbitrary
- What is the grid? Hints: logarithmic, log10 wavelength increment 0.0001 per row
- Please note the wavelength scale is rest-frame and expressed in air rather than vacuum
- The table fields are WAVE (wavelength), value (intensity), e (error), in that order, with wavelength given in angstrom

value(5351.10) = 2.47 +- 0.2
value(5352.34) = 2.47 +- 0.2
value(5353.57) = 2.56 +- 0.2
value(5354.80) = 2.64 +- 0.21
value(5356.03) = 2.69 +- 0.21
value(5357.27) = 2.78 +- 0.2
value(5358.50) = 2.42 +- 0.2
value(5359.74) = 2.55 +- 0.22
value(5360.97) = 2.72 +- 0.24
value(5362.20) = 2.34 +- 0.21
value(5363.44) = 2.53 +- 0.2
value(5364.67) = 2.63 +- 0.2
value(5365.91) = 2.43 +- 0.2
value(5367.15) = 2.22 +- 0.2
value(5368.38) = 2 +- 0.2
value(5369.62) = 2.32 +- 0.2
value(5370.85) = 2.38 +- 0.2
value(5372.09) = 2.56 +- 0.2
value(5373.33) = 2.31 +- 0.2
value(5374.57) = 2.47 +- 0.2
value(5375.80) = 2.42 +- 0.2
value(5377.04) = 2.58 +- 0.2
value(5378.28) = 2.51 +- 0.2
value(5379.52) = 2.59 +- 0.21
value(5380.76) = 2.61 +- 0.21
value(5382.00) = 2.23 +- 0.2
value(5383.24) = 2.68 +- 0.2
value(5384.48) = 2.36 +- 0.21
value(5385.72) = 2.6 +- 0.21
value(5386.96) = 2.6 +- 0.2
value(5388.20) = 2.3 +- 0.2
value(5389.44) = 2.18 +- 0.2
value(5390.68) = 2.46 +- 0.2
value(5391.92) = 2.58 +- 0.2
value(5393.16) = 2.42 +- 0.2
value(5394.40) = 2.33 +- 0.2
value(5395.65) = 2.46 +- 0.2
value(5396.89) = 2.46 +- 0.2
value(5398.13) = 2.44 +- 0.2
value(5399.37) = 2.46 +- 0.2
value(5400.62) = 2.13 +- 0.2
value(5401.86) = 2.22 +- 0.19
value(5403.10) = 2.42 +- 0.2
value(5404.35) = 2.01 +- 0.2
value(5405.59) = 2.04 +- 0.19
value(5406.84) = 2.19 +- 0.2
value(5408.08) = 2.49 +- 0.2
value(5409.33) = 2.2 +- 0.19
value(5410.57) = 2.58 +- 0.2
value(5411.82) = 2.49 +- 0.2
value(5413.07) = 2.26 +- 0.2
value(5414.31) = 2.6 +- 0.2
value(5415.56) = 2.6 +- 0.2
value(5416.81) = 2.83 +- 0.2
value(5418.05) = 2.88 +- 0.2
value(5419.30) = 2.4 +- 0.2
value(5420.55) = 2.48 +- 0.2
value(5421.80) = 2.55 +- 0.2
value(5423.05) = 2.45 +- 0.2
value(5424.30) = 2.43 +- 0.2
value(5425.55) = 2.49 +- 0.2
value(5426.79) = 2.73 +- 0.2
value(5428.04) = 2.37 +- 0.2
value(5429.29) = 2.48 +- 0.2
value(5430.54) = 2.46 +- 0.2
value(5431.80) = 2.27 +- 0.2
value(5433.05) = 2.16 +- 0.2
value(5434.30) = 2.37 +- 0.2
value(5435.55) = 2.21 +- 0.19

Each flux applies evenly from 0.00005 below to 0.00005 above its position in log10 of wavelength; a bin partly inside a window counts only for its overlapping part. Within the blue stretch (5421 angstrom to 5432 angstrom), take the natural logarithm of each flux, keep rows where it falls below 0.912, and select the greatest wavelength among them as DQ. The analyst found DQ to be 5431.80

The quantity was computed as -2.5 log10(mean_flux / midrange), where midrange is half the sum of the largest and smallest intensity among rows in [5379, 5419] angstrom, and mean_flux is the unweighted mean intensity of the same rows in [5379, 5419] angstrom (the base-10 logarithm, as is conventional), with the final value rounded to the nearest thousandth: 0.008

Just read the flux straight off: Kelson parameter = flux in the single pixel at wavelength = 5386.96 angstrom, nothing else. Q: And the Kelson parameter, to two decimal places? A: 2.60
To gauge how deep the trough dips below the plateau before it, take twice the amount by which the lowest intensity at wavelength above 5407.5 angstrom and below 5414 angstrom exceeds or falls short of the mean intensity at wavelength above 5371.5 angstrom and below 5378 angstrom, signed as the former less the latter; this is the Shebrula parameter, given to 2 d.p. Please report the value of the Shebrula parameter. -0.54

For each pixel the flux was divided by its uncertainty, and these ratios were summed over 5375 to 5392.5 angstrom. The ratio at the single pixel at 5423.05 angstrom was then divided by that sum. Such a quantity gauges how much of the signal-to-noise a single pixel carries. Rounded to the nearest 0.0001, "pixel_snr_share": 0.0716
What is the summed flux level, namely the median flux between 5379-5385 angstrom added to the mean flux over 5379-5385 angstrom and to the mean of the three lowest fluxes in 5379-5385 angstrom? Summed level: 7.5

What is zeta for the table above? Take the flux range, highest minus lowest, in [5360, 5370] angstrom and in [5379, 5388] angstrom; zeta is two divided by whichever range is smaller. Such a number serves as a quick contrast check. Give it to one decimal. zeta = 4.4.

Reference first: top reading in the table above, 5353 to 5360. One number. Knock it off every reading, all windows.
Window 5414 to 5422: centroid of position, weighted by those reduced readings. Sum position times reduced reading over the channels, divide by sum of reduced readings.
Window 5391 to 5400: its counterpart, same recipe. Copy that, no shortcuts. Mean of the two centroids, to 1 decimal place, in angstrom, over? 5407.4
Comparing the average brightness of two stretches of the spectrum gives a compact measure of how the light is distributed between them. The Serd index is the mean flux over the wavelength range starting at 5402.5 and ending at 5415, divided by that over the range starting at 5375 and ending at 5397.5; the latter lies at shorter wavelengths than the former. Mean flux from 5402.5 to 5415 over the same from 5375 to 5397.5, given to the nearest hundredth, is 0.94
